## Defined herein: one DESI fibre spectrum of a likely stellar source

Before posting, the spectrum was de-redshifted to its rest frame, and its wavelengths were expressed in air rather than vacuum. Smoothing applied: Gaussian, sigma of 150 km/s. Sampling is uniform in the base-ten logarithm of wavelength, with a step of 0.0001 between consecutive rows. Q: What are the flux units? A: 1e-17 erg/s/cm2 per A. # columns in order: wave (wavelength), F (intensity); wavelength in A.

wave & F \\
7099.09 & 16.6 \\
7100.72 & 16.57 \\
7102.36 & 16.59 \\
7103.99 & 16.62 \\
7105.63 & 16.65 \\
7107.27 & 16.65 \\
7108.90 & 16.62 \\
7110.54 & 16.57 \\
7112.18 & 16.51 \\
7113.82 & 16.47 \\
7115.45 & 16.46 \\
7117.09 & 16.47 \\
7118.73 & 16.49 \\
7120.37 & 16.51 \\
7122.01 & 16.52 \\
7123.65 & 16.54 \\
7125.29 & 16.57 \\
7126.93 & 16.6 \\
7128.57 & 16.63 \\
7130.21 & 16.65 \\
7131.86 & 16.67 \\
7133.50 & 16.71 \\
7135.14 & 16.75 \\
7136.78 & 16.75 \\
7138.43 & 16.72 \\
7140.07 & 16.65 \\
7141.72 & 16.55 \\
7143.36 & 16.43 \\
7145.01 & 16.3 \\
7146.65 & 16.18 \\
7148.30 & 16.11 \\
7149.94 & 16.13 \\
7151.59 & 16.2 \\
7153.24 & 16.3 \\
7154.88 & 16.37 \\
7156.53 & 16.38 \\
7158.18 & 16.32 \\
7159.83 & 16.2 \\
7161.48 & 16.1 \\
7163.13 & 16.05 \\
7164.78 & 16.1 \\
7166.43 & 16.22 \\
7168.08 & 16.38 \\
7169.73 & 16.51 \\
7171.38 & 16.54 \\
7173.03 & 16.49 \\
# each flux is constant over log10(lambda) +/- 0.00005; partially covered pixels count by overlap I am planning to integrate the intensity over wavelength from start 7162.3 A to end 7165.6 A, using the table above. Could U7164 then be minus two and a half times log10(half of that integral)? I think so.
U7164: -3.559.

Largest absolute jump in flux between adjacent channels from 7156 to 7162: 0.12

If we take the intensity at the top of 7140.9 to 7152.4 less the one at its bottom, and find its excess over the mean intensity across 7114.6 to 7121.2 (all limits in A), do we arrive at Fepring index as -16.8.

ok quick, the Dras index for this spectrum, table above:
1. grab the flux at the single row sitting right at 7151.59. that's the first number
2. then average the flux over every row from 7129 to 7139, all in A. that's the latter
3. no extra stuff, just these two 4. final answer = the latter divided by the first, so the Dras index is 1.031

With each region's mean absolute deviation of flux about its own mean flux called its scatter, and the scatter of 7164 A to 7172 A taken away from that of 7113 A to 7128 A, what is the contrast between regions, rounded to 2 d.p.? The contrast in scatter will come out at -0.11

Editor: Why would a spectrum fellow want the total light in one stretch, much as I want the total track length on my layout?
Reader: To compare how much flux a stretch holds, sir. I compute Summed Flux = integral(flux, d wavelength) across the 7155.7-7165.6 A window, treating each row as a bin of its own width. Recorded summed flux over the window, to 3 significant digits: 160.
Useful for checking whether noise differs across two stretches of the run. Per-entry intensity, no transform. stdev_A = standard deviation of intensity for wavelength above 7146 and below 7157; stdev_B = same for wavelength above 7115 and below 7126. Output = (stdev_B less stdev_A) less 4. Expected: -4.07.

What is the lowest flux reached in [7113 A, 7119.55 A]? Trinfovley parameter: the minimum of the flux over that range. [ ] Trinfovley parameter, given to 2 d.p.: 16.46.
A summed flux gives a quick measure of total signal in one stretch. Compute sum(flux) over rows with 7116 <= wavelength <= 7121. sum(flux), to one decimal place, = 49.5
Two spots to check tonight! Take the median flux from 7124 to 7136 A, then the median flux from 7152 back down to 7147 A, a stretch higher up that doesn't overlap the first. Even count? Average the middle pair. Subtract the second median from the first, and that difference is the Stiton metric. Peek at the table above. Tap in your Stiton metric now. 0.52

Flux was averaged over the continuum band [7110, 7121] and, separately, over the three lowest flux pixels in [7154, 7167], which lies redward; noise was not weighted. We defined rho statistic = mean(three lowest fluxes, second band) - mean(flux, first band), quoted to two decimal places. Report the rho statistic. -0.41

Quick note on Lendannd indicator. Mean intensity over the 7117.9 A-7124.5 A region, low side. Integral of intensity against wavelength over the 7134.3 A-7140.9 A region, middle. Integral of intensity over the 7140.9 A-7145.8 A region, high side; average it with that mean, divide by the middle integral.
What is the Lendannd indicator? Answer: 0.44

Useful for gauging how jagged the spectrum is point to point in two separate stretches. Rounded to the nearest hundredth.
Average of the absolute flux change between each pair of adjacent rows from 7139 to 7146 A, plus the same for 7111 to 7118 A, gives 0.14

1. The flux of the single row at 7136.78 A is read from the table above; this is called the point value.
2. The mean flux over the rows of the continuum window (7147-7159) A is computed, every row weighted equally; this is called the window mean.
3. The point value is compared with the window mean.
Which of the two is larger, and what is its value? 16.75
